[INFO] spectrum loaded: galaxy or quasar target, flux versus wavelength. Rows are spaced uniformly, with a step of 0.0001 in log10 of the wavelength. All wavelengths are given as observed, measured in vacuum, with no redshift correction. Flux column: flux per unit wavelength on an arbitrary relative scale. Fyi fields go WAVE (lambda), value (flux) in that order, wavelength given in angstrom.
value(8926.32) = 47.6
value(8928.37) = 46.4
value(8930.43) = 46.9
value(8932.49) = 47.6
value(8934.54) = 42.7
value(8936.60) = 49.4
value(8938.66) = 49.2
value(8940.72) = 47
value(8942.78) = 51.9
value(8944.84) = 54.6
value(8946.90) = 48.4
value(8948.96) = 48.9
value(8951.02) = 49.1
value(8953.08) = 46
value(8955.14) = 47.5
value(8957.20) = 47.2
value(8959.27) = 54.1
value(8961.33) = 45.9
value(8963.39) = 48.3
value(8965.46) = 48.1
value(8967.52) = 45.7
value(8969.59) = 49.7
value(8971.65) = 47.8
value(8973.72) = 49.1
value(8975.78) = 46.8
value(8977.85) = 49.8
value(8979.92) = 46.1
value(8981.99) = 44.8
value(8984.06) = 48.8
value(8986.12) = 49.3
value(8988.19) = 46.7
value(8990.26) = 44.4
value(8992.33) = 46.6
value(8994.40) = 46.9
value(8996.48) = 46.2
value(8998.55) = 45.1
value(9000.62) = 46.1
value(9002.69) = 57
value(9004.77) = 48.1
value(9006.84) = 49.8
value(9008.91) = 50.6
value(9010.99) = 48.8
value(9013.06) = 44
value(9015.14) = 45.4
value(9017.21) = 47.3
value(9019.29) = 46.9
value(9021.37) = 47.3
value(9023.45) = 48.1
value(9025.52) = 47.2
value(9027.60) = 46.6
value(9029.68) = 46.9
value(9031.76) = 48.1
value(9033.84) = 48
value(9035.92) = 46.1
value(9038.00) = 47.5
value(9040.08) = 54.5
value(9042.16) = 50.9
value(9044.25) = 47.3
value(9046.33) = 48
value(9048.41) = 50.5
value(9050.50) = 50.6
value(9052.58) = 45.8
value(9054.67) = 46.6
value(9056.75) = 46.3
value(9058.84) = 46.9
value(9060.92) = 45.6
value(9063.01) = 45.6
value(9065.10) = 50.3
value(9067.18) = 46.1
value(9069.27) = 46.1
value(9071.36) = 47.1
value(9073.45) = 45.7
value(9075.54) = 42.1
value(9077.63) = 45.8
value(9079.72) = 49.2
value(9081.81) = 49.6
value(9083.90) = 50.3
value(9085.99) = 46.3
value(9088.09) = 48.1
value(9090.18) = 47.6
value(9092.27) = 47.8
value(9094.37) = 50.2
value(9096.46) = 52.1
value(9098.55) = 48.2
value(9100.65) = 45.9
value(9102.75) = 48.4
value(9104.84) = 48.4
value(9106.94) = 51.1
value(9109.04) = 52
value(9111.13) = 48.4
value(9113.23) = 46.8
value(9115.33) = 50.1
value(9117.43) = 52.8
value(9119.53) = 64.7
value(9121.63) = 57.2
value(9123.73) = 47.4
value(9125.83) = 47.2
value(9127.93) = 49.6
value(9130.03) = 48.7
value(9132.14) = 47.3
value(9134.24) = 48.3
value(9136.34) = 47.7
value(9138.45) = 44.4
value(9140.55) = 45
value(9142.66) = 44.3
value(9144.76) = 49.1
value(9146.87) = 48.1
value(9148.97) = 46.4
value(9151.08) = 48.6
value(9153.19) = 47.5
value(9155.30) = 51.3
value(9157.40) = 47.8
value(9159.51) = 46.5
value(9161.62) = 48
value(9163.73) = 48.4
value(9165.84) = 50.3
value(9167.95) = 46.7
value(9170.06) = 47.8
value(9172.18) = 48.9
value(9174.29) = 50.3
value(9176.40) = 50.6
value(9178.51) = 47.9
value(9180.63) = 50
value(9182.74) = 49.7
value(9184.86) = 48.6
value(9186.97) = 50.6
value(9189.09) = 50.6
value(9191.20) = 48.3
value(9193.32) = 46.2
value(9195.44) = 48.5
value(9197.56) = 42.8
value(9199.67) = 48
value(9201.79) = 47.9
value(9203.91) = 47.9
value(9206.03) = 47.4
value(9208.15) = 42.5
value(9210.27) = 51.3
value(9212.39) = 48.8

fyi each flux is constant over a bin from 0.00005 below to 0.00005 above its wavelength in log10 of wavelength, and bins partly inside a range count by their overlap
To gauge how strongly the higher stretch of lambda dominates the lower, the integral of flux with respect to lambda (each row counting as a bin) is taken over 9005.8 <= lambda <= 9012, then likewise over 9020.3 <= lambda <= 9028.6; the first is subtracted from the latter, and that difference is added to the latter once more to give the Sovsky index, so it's 477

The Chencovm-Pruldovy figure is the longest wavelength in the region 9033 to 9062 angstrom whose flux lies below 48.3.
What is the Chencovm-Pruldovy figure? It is 9060.92 angstrom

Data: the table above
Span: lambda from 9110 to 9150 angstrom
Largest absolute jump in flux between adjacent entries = 12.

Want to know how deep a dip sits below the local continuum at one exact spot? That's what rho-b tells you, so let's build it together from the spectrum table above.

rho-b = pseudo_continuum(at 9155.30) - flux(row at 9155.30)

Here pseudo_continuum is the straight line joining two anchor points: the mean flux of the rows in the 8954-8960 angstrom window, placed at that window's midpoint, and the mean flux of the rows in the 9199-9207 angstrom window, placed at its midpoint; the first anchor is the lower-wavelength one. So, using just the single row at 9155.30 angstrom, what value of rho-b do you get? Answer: -3.2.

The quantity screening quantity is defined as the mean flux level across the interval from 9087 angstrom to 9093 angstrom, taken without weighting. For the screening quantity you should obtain 47.8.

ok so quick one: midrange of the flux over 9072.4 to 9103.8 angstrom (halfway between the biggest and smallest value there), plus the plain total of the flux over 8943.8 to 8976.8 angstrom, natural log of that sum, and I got 6.7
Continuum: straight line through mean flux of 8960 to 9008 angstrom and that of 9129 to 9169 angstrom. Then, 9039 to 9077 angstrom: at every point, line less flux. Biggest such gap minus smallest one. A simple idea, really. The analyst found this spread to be 12.4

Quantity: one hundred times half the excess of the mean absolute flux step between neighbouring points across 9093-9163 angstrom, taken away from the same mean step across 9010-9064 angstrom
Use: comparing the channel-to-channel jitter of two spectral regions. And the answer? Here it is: -53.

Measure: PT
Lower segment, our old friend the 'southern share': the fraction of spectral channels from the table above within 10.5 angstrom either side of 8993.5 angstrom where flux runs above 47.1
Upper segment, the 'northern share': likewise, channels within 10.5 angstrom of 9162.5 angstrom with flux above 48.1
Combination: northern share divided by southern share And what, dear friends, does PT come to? 1.33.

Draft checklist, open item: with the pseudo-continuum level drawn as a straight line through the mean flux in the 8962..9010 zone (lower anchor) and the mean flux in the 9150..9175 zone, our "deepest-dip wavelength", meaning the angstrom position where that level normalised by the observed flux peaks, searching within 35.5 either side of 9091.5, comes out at 9075.54 angstrom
